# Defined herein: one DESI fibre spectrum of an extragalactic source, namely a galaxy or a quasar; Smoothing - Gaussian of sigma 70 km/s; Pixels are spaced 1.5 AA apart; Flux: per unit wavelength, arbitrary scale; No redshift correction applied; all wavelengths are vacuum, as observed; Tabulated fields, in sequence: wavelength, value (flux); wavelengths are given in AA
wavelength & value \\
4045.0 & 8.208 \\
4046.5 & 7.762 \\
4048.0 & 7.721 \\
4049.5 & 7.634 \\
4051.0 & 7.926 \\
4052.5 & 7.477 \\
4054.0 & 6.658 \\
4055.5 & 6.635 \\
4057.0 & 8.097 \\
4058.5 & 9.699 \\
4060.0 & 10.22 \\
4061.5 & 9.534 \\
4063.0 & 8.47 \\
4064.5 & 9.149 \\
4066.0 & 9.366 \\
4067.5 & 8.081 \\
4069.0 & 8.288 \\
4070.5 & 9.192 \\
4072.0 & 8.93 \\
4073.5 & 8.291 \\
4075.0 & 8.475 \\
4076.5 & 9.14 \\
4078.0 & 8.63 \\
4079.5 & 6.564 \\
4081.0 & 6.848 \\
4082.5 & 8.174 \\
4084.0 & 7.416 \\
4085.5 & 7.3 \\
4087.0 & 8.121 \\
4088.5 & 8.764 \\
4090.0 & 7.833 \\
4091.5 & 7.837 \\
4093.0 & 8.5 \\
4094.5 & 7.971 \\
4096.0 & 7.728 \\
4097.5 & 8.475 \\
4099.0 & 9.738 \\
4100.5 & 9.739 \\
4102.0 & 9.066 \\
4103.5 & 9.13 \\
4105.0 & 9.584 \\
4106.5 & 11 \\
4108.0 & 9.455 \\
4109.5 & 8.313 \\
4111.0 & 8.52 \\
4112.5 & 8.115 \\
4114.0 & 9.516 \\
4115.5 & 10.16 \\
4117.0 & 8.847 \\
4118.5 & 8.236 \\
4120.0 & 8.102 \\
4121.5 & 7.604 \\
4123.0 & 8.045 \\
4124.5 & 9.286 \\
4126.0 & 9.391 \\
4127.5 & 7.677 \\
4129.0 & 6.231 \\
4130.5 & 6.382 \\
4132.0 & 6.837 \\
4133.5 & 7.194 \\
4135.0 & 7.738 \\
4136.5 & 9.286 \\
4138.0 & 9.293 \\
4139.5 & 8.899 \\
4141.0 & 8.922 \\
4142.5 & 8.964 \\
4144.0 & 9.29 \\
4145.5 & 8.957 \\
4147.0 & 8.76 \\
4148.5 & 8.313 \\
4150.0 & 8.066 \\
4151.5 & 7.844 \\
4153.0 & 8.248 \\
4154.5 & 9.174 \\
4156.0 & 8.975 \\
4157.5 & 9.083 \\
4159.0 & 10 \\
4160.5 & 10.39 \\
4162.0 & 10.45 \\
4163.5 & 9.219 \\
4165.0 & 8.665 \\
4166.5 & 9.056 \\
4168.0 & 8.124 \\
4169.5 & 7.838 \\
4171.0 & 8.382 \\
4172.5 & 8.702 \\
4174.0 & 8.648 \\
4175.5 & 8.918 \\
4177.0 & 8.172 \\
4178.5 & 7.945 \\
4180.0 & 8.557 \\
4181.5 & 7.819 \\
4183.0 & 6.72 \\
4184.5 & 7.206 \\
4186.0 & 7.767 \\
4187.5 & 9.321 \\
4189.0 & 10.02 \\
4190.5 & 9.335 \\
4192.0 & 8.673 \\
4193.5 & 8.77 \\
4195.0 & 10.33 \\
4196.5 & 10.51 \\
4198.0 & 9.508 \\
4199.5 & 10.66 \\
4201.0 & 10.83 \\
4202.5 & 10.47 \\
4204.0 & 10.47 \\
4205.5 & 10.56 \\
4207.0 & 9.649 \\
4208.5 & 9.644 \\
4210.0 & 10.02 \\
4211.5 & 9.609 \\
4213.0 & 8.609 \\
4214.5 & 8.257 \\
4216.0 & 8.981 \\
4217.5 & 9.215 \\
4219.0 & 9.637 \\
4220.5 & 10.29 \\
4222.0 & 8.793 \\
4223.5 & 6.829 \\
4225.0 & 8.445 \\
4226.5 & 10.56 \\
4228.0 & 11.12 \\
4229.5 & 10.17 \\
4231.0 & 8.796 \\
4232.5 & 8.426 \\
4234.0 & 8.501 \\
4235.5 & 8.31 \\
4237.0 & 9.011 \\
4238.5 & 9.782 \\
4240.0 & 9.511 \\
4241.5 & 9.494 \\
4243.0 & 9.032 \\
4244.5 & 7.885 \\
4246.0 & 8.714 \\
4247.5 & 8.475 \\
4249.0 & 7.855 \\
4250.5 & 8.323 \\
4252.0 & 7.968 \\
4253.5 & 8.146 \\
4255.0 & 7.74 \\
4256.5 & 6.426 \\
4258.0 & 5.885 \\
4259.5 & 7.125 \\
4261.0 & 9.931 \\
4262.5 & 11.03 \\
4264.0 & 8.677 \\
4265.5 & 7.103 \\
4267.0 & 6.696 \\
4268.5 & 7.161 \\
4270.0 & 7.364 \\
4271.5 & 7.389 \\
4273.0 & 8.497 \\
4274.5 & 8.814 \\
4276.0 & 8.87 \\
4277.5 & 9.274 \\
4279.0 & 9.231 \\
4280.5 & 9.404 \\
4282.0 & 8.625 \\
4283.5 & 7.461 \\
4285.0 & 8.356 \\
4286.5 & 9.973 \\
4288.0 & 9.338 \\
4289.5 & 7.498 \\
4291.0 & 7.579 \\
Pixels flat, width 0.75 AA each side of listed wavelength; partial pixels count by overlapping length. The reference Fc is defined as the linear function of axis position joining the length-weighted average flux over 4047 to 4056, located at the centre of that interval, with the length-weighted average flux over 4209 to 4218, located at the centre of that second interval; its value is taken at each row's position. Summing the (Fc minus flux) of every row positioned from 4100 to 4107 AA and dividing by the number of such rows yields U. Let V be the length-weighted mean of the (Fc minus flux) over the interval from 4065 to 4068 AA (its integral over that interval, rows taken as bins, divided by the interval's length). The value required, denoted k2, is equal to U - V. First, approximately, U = -1.8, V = -1.3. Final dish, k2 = -0.5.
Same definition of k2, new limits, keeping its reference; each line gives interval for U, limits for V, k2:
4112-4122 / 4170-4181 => -0.8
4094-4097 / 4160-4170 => 0.5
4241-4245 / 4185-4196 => 0.9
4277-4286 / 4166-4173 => 0.9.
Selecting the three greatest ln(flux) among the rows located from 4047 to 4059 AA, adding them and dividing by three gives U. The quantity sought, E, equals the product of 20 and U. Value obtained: 42.9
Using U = 2.14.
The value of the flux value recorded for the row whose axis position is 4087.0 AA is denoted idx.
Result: 8.121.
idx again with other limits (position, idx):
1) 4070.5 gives 9.192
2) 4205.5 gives 10.56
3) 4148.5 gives 8.313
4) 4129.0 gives 6.231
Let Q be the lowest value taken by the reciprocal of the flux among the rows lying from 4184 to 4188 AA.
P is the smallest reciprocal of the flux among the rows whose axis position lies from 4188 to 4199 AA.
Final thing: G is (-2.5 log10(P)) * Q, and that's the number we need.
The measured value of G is 0.27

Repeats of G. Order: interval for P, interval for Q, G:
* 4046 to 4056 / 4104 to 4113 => 0.20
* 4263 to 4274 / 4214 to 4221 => 0.23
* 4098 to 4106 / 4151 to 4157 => 0.27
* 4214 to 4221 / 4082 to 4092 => 0.29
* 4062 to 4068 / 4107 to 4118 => 0.24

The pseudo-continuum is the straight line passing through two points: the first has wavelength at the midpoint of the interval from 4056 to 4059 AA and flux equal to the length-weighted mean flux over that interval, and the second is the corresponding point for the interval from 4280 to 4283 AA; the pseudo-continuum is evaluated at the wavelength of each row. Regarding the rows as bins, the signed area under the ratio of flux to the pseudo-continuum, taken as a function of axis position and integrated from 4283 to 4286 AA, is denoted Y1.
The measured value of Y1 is 2.8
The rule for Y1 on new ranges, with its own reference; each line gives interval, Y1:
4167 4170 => 2.8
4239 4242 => 3.2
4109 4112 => 2.9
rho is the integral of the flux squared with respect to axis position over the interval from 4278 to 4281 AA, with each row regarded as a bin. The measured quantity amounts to 260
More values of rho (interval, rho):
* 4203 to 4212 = 904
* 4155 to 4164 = 848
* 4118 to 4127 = 643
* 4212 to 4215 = 219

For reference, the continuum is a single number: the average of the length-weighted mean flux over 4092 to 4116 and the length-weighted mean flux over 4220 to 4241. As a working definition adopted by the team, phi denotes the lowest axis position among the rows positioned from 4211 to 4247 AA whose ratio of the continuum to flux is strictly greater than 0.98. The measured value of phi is 4213.0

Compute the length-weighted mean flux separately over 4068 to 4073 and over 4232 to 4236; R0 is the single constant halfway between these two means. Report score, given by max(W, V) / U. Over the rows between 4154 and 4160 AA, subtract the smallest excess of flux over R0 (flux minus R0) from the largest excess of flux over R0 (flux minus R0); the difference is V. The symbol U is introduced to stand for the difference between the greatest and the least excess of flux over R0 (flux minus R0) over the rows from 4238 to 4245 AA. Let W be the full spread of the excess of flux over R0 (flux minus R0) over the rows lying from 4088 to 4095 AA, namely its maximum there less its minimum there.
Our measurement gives 0.5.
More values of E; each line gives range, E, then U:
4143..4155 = 44.3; 2.21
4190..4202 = 47.3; 2.37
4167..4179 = 43.4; 2.17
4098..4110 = 46.3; 2.32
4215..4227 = 46.4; 2.32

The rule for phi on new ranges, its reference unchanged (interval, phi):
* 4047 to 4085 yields 4048.0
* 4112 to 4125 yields 4112.5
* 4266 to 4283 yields 4267.0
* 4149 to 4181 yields 4150.0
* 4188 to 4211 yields 4192.0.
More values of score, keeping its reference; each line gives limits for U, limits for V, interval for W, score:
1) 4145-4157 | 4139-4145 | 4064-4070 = 1.0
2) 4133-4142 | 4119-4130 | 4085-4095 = 1.5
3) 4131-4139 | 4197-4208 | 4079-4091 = 0.9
